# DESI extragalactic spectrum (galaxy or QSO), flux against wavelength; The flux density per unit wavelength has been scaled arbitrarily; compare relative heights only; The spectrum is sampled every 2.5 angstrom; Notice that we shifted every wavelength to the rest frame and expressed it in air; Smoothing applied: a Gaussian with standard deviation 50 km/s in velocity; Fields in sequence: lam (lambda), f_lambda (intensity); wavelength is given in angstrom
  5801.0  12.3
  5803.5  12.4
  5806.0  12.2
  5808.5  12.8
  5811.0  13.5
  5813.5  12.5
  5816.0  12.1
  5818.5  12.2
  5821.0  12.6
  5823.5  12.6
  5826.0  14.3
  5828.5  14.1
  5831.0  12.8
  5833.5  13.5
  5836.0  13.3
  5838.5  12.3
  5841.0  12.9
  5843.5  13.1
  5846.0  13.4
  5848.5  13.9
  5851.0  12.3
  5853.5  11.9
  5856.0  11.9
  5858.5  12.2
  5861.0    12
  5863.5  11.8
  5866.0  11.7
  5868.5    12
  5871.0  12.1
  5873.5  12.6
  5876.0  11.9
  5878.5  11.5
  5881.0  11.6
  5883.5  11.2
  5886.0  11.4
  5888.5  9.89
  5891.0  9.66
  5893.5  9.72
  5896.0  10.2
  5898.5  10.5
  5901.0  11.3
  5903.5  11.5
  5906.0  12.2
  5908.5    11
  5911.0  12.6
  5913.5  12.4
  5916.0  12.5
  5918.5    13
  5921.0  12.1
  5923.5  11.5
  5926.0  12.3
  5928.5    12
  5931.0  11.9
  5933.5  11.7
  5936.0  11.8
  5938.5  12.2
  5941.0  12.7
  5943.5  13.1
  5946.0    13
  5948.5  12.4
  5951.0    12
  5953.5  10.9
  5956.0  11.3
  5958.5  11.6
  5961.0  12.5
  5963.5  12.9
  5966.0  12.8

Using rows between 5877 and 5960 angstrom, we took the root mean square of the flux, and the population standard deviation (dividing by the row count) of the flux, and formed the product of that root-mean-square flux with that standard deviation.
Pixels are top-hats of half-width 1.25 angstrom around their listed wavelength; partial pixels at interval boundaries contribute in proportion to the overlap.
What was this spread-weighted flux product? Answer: 11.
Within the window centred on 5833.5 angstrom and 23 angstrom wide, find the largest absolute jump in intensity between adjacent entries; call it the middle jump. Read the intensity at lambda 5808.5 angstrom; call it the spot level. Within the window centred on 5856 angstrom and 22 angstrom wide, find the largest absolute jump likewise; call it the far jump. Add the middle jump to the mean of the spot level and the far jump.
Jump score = 8.9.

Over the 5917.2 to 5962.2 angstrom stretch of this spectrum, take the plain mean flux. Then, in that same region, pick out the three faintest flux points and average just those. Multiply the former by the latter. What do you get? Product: 136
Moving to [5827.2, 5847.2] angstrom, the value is 167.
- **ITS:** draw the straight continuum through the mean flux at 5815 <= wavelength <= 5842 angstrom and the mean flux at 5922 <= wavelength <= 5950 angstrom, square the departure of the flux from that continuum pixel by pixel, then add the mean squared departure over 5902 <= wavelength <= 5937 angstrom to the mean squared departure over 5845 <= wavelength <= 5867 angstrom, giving 1.0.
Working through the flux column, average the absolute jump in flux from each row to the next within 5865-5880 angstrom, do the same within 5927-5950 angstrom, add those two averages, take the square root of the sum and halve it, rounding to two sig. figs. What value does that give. 0.42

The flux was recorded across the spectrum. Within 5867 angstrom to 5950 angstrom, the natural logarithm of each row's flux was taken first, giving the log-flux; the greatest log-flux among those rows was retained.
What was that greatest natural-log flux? 2.57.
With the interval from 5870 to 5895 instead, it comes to 2.53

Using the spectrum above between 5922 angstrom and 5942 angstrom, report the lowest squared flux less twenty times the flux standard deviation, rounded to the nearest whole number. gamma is 125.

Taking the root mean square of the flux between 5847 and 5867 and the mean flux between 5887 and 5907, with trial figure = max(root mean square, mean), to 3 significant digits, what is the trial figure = 12.2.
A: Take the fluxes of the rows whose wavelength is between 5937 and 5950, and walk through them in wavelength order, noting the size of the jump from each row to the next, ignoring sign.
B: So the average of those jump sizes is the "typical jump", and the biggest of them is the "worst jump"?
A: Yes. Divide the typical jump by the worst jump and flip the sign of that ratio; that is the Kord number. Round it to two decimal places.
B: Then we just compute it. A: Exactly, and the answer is -0.67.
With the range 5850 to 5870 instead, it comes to -0.54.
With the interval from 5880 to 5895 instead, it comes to -0.32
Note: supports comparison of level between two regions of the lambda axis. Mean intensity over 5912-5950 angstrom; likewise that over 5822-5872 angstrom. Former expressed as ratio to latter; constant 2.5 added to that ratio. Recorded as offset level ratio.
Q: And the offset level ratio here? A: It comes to 3.47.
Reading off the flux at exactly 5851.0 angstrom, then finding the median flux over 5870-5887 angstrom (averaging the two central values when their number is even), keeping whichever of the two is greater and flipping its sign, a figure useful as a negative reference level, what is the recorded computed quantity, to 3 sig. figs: -12.3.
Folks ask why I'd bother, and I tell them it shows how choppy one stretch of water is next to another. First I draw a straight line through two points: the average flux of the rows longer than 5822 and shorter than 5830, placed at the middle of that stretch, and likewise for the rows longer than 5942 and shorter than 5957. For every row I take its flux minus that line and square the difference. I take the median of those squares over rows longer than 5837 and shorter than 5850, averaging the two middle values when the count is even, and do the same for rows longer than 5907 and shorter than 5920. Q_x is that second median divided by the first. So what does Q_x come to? 0.1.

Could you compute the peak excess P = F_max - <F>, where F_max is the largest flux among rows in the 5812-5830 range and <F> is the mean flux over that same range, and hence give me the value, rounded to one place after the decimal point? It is 1.4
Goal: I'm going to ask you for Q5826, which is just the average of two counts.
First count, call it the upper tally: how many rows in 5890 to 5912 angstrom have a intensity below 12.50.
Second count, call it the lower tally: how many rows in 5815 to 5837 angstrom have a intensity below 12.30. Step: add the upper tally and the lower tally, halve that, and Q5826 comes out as 5.0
